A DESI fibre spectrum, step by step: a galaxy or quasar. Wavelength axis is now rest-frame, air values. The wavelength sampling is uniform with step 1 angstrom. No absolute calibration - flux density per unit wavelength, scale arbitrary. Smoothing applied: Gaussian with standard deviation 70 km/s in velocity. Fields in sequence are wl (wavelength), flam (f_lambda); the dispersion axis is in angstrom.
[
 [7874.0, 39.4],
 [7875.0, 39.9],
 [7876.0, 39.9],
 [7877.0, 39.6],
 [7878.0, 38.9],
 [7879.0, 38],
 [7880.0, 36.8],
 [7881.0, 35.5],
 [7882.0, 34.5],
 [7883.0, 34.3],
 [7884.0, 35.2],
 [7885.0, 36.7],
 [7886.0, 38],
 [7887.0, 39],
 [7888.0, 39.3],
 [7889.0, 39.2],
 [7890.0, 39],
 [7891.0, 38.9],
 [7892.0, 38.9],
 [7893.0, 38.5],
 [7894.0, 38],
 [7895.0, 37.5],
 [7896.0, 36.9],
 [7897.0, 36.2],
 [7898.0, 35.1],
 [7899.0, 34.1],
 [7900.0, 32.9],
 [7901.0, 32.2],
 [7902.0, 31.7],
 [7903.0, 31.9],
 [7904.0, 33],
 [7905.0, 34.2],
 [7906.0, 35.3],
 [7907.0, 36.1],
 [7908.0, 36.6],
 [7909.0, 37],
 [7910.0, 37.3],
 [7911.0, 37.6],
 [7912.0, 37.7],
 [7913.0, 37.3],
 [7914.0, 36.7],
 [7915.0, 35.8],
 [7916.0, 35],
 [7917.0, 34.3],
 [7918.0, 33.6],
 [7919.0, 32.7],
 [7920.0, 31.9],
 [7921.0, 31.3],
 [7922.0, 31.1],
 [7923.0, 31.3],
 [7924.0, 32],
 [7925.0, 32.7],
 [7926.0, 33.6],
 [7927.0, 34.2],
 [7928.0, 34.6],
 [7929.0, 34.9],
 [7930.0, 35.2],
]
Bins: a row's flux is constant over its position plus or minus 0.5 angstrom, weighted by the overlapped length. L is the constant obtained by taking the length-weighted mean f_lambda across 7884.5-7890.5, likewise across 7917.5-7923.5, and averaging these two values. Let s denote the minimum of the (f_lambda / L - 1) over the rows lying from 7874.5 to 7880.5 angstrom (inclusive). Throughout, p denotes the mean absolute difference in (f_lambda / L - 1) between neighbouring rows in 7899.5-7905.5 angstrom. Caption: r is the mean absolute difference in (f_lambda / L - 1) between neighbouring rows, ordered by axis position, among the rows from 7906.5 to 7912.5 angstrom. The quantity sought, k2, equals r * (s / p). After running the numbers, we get 0.02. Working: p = 0.0210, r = 0.0091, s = 0.04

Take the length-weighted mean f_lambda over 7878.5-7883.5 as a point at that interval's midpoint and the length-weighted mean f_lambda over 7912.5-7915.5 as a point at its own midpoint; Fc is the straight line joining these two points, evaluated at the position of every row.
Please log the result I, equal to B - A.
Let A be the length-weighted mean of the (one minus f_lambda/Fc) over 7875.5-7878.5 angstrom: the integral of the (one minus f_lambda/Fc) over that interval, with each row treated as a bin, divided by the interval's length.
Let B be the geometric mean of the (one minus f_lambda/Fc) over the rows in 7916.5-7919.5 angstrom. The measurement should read 0.19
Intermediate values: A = -0.10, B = 0.08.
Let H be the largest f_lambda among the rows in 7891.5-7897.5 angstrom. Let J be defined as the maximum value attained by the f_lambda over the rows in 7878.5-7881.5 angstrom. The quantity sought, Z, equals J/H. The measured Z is 0.98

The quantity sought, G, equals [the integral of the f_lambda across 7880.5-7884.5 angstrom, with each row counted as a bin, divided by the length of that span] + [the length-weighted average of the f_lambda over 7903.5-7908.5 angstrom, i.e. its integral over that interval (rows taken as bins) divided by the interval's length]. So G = 69.9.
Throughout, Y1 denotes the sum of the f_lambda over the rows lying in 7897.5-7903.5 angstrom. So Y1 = 198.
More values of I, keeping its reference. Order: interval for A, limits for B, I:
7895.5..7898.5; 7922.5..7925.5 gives 0.13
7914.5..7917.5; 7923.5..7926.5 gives 0.07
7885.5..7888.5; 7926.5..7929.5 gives 0.14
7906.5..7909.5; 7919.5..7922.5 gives 0.15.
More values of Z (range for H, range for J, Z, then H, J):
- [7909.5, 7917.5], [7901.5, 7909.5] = 0.98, 37.7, 37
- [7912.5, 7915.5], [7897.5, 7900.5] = 0.94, 37.3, 35.1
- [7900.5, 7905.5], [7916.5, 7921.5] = 1.00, 34.2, 34.3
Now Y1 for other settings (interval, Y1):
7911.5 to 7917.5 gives 217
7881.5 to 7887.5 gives 218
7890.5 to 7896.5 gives 229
